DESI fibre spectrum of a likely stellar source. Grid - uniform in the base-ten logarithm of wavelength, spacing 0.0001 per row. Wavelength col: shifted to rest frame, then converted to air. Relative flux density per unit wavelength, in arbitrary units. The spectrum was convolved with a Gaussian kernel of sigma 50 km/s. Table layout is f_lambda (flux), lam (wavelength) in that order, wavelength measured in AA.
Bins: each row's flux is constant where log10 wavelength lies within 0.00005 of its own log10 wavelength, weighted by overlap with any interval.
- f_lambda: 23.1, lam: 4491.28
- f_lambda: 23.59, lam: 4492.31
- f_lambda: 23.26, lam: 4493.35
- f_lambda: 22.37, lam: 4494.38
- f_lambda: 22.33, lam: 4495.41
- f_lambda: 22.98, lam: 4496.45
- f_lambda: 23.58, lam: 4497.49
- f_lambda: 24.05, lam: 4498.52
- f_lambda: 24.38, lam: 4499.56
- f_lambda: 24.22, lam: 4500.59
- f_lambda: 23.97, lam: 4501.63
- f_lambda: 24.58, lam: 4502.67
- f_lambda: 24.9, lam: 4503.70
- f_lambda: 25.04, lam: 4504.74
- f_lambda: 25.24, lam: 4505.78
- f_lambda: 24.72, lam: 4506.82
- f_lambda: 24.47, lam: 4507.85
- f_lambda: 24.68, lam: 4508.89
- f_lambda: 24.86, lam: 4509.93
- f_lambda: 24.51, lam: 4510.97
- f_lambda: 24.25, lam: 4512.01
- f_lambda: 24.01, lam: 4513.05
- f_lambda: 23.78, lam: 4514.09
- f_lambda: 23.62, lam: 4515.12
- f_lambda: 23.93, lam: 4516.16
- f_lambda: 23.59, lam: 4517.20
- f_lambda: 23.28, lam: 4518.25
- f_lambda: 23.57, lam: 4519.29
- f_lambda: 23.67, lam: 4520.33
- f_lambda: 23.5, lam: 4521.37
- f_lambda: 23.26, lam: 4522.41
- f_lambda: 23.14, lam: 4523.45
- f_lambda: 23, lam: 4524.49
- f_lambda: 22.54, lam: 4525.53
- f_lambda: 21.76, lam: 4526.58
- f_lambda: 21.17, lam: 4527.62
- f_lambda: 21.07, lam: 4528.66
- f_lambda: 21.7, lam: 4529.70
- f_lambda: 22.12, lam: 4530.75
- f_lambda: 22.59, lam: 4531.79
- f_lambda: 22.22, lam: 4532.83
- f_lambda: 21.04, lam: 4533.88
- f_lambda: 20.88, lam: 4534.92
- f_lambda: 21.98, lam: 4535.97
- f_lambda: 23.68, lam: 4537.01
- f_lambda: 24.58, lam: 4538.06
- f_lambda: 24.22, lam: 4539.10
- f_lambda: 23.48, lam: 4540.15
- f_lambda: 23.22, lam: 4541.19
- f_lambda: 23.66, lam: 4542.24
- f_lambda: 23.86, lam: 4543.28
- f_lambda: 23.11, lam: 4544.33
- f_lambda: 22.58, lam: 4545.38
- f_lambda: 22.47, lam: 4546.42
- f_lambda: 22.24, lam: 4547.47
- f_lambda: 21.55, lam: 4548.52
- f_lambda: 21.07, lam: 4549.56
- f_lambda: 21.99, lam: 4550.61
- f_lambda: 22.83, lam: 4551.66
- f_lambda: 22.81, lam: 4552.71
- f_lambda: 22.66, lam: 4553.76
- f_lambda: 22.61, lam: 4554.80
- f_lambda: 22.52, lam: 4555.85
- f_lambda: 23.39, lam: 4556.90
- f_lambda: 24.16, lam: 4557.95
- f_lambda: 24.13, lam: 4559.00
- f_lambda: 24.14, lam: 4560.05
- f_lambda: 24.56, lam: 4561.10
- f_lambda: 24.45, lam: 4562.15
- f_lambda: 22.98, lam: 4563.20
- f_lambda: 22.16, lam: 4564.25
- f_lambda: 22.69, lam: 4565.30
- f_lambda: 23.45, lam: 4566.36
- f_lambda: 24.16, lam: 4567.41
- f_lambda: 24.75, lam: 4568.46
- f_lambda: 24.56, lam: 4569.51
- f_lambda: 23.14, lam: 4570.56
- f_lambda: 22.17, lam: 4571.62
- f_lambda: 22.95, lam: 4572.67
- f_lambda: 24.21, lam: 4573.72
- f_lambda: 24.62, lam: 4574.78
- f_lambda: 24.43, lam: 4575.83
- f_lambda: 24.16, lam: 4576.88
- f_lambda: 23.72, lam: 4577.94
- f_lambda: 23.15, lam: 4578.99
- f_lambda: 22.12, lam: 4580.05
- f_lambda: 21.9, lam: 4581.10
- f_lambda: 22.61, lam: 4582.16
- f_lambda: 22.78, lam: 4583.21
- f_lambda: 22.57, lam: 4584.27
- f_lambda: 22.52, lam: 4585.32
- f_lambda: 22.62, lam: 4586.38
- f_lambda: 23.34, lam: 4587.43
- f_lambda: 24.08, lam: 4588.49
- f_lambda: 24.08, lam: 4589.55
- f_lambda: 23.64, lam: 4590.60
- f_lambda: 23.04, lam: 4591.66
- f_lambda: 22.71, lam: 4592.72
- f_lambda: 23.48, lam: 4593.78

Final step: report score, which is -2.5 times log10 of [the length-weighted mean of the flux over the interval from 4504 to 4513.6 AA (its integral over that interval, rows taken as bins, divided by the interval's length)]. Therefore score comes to -3.48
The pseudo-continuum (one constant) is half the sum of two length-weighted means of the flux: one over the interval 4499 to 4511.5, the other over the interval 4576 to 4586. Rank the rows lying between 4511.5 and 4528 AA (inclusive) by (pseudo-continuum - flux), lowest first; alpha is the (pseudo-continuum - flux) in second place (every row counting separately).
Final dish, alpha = -0.3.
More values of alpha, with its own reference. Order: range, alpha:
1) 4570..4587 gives -0.7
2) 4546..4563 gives -0.7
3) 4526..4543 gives -0.5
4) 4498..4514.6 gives -1.3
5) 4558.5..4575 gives -0.9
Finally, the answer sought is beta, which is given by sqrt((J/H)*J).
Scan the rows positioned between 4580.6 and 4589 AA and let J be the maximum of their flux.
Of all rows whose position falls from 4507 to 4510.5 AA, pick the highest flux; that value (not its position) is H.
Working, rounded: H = 24.86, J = 24.08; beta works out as 4.83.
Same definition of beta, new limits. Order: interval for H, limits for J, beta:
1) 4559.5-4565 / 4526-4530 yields 4.39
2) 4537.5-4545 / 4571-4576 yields 4.97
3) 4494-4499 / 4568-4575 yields 5.05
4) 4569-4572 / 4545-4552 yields 4.61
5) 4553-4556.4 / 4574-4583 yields 5.17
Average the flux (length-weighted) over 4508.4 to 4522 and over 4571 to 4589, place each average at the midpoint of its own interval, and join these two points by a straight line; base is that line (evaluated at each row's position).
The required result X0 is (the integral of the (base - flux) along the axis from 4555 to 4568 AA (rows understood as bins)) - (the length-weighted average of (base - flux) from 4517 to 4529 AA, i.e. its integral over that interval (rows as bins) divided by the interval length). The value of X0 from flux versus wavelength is -3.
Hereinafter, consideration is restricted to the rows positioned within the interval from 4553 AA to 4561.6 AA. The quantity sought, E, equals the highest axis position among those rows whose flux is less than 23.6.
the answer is 4556.90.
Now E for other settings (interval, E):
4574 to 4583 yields 4582.16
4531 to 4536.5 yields 4535.97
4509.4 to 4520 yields 4519.29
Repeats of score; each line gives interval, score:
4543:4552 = -3.37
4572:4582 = -3.42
